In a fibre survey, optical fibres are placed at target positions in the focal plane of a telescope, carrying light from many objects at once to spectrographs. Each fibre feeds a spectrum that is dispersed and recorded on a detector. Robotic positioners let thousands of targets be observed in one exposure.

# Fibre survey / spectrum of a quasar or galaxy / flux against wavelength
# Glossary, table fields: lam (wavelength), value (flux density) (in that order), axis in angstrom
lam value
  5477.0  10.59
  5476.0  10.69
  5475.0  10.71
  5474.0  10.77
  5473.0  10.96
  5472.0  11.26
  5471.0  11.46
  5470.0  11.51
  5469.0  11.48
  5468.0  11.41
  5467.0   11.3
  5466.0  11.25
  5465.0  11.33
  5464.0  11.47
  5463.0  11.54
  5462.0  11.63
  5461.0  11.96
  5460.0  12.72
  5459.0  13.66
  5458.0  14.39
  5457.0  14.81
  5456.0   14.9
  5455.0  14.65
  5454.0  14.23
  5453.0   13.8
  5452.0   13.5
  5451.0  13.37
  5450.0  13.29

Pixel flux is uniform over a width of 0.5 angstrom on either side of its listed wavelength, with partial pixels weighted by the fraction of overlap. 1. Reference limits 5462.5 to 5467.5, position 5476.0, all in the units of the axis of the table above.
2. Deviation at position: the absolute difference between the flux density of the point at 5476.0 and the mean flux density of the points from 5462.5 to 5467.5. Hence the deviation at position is 0.69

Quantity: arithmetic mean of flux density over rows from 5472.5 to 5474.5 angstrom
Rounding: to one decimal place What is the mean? 10.9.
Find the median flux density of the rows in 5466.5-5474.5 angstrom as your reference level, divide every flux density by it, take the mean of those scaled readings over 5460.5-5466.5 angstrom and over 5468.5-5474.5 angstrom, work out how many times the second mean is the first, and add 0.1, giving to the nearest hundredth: 1.07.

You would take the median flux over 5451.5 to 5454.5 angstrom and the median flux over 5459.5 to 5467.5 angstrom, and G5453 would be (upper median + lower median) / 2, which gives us 12.65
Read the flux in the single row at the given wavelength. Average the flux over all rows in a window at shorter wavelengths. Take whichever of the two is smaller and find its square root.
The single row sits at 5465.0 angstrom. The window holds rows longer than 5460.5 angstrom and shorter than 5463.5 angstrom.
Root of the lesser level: 3.37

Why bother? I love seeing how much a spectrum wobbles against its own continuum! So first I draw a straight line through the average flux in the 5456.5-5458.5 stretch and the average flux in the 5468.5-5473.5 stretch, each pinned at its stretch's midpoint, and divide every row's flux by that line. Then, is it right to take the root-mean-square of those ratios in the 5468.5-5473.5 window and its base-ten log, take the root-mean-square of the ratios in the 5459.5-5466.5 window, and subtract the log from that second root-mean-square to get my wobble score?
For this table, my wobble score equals 0.88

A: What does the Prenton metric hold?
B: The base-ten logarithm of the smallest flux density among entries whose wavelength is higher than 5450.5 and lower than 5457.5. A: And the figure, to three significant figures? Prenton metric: 1.13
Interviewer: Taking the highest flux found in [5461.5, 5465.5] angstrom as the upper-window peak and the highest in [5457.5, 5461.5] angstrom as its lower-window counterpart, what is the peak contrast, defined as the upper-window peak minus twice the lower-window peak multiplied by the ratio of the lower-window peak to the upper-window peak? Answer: -24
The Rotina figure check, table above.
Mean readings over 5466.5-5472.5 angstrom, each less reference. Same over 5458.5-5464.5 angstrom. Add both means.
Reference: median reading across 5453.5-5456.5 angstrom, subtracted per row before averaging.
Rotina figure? -5.7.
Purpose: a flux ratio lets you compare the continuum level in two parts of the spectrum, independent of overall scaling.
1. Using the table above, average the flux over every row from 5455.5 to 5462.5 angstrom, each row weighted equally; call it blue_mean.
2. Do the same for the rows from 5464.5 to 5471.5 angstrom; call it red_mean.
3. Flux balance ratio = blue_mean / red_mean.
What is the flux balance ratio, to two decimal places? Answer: 1.18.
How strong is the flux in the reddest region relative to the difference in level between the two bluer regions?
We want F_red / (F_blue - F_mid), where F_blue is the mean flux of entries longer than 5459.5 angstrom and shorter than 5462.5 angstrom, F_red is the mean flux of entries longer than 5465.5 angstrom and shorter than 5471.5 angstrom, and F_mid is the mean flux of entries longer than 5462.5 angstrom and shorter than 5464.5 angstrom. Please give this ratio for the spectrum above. 19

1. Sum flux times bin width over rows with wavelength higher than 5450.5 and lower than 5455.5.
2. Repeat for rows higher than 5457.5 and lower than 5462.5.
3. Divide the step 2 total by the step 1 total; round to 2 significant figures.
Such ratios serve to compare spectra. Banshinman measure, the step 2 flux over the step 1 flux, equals 0.93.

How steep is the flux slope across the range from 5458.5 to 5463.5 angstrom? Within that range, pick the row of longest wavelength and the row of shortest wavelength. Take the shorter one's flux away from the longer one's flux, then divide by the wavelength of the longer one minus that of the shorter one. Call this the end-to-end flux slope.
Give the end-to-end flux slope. -0.53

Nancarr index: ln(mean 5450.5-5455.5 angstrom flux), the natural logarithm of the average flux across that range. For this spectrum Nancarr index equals 2.63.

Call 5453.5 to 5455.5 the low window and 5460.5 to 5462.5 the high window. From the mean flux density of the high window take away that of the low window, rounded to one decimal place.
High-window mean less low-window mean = -2.6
